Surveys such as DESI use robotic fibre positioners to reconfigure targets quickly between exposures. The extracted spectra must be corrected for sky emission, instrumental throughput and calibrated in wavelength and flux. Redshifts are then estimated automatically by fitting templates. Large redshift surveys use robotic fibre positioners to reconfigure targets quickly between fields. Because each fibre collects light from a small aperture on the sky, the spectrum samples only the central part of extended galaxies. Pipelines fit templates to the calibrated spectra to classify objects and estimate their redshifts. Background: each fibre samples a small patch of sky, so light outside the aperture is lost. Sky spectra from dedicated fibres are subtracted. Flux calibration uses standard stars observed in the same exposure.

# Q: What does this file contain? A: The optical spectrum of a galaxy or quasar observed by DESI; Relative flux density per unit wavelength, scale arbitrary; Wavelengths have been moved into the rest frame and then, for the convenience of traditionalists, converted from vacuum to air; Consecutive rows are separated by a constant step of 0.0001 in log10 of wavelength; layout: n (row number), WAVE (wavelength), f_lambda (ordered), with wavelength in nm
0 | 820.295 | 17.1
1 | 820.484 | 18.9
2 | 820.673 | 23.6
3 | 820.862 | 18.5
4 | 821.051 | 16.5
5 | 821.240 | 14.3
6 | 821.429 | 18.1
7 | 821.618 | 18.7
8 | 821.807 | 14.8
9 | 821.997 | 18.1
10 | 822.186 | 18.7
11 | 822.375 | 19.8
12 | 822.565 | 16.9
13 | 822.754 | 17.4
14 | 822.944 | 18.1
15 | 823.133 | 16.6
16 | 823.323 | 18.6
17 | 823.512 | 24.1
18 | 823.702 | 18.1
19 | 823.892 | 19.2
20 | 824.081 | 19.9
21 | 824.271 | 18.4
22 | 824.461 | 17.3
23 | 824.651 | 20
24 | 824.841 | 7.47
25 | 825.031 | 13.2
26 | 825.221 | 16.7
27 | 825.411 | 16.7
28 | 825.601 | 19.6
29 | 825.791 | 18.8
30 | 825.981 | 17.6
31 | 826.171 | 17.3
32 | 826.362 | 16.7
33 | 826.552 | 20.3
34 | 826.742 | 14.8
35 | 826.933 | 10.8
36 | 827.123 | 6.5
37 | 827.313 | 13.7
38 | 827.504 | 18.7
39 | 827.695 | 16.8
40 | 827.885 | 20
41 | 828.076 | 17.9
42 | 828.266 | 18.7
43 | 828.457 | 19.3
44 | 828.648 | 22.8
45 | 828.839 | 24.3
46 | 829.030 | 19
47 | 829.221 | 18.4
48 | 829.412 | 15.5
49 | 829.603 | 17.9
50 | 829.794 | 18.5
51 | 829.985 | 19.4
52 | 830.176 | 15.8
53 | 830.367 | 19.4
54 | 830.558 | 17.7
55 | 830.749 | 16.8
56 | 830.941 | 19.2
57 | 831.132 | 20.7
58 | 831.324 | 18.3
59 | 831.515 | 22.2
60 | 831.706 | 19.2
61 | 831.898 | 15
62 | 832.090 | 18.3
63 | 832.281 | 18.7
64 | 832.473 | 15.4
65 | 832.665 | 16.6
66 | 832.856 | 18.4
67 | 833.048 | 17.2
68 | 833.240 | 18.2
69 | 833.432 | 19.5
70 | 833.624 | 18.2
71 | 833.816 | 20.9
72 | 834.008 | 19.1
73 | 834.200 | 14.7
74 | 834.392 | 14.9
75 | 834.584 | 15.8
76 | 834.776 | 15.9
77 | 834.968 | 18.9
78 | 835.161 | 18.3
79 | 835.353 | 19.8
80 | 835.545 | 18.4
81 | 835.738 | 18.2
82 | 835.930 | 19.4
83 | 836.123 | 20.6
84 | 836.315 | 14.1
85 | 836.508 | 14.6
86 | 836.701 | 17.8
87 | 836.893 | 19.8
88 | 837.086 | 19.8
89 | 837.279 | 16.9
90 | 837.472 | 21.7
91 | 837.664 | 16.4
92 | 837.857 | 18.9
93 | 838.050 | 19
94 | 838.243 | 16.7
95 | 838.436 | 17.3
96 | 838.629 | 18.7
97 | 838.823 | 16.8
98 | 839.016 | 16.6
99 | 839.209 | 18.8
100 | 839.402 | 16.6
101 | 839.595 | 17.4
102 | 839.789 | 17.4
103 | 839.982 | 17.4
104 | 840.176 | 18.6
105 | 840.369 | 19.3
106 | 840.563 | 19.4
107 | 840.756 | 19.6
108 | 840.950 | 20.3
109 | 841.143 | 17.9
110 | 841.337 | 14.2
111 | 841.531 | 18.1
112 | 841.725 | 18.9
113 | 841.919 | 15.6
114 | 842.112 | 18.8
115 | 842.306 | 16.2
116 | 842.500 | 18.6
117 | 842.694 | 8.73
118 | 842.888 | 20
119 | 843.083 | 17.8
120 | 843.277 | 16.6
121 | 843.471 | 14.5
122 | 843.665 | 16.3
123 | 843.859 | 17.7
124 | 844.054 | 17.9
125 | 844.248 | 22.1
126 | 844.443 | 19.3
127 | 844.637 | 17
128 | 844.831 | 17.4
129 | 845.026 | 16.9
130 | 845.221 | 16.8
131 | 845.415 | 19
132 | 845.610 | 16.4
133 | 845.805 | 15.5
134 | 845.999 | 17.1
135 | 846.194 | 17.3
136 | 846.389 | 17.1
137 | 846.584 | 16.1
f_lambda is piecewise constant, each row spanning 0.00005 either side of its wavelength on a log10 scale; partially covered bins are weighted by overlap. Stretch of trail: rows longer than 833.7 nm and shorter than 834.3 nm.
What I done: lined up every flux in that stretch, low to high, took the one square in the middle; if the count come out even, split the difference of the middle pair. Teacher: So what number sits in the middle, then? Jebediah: 19.1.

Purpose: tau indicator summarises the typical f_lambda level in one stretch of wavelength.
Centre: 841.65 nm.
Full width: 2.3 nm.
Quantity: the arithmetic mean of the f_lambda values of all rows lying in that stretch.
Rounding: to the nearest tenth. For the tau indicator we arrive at 17.2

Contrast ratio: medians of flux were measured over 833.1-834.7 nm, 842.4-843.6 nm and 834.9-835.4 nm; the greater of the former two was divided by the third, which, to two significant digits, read 0.96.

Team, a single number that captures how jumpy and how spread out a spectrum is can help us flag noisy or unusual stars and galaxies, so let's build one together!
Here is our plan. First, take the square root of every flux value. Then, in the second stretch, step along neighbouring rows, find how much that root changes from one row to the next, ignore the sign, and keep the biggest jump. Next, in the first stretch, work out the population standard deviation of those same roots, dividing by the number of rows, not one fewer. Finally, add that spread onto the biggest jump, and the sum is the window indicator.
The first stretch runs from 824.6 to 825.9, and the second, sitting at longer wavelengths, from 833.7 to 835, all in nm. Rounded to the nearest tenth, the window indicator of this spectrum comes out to 1.1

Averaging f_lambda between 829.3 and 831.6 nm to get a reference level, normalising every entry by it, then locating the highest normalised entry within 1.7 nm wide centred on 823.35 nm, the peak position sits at 823.512 nm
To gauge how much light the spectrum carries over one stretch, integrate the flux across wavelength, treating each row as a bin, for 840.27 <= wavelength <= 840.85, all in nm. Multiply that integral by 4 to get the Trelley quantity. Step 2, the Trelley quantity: 45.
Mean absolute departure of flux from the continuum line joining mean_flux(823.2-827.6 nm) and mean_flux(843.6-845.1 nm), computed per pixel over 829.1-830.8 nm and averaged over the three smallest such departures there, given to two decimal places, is 0.60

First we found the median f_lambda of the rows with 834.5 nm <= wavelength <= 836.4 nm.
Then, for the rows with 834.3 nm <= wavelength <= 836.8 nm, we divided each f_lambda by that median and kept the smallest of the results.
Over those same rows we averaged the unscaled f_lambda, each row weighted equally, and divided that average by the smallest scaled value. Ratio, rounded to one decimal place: 22.7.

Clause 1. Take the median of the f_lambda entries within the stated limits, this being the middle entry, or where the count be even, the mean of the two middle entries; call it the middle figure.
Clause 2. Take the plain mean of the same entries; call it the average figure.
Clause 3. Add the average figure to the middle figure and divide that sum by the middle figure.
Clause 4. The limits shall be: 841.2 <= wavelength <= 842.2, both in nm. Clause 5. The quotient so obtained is 1.95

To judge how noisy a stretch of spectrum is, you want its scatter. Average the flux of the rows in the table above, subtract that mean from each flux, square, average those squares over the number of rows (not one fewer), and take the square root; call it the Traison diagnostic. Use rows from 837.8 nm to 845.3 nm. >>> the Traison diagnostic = 2.1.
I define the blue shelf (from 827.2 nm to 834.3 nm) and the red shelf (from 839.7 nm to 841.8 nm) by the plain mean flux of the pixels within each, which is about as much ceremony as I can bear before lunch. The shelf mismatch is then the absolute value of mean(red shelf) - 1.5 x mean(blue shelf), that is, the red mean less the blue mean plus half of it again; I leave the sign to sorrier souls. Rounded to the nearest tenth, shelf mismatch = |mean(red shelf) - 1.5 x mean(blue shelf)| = 9.3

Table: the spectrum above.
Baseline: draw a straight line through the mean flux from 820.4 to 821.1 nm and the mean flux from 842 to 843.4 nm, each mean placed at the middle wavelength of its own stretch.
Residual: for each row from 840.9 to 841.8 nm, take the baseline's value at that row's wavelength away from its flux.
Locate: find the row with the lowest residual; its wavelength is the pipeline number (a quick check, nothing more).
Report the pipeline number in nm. 841.337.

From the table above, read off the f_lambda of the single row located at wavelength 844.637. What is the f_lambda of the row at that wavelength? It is 17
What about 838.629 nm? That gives 18.7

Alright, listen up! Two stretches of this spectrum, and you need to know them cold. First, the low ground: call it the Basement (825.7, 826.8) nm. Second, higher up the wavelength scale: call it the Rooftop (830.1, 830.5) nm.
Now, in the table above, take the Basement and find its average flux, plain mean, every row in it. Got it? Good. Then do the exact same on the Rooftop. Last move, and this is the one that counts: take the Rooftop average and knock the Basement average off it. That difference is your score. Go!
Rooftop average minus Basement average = 0.0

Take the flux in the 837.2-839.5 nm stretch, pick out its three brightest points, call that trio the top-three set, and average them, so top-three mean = 19.9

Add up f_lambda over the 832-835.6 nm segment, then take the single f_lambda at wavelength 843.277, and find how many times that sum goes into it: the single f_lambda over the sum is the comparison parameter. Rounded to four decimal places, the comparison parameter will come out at 0.0492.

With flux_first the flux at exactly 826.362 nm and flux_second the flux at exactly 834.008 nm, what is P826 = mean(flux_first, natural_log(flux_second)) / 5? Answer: 1.96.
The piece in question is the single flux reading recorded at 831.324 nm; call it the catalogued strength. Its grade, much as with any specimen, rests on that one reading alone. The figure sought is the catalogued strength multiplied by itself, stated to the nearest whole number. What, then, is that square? 335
